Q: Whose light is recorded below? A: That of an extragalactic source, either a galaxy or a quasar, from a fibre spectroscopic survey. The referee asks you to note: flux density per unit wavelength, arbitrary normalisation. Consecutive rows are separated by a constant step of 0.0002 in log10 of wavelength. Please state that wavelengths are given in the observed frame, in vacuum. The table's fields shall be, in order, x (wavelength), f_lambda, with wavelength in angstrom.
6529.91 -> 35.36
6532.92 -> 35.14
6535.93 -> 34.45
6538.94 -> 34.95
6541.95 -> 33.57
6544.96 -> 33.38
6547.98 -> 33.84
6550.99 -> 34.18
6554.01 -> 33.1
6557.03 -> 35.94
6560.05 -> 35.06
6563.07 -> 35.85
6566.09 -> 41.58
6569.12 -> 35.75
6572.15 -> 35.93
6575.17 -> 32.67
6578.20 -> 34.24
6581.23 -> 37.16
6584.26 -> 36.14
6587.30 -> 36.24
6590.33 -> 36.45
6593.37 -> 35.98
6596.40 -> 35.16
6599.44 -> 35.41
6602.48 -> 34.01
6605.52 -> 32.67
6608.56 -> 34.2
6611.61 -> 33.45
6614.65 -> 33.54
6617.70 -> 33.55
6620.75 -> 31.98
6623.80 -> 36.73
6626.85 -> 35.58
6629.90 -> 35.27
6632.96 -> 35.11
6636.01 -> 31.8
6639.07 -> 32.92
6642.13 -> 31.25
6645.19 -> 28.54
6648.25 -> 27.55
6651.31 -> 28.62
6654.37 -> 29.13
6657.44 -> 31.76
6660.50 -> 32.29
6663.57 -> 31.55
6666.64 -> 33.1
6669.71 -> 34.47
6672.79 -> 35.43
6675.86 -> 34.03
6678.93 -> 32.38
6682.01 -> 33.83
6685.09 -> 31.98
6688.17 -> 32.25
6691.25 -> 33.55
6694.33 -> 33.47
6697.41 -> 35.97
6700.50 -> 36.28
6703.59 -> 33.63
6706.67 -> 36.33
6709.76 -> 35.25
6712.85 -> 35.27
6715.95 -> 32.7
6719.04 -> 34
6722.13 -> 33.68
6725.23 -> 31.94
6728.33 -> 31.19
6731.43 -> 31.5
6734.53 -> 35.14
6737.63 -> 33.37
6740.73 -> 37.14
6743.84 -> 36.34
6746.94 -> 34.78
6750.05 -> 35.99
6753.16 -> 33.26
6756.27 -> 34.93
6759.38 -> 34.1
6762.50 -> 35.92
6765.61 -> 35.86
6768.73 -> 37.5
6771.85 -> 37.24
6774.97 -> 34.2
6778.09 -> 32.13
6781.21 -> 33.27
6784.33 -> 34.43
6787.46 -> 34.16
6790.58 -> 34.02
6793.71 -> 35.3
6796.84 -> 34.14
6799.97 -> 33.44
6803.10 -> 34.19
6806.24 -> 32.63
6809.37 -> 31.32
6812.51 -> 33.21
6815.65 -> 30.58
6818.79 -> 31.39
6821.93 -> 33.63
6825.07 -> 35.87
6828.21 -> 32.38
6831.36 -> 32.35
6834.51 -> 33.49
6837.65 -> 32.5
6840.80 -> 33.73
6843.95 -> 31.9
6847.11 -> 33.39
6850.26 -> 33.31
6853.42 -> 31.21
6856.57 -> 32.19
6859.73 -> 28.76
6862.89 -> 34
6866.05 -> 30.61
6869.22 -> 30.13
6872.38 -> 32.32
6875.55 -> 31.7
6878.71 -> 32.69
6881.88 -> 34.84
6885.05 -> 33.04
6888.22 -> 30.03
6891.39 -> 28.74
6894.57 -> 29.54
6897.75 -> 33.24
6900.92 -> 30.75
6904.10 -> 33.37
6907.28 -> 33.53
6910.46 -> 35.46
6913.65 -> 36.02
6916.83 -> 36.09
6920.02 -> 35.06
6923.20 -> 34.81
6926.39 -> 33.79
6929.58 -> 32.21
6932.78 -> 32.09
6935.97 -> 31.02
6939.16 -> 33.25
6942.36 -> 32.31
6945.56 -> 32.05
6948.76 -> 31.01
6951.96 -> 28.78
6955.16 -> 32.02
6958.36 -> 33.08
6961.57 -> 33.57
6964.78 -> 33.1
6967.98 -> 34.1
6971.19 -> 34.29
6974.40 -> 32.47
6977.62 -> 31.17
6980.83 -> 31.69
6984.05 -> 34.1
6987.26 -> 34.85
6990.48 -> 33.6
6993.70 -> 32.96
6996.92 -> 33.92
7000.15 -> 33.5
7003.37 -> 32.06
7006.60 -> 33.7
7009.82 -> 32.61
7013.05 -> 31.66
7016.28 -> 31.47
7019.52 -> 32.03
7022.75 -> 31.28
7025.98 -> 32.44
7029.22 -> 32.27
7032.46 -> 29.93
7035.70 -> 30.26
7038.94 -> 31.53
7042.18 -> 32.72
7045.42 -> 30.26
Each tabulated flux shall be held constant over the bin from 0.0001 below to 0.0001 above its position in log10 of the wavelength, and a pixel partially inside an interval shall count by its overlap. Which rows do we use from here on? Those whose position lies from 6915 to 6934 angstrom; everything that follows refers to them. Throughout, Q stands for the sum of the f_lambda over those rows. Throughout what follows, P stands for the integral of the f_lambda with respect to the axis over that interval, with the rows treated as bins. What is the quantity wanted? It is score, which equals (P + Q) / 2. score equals 426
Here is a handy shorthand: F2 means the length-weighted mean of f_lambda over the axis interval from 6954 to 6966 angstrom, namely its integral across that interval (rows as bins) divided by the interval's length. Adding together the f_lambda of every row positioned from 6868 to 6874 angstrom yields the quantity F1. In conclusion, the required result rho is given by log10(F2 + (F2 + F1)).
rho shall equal 2.11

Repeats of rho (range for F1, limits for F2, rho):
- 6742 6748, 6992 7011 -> 2.14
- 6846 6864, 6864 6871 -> 2.41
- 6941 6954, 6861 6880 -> 2.27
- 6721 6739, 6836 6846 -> 2.42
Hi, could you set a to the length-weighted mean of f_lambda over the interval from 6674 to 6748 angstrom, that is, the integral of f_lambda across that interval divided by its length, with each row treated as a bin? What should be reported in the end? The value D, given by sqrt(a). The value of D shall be 5.83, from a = 34.0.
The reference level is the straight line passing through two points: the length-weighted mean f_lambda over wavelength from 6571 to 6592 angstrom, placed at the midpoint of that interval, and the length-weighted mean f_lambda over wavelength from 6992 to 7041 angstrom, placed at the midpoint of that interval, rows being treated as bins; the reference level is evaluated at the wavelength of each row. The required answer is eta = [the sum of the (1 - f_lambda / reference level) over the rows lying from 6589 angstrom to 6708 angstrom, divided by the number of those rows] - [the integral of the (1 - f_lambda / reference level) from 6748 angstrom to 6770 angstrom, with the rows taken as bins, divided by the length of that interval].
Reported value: 0.08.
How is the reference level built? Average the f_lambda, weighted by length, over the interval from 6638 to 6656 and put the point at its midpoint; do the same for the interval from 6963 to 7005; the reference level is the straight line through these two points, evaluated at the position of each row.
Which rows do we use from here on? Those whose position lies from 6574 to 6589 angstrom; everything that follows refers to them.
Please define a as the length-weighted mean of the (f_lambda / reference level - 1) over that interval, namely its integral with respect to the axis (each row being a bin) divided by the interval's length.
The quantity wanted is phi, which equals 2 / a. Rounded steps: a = 0.22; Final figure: 9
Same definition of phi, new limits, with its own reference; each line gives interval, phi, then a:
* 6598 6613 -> 12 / 0.16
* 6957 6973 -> 108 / 0.02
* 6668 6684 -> 15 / 0.14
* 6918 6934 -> 59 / 0.03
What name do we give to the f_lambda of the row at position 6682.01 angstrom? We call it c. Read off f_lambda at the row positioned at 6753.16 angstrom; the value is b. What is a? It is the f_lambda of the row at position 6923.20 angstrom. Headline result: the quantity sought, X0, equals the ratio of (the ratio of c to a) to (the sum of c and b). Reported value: 0.0145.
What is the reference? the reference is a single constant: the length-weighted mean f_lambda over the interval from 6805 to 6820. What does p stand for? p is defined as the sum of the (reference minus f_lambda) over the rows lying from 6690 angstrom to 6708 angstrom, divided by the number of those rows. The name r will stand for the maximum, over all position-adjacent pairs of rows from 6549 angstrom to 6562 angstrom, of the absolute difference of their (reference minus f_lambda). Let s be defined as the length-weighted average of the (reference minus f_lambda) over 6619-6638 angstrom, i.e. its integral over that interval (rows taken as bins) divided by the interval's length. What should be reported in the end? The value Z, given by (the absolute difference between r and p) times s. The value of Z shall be -15.0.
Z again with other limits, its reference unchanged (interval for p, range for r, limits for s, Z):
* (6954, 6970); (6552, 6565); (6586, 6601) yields -16.9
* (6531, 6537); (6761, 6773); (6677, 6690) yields -4.0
